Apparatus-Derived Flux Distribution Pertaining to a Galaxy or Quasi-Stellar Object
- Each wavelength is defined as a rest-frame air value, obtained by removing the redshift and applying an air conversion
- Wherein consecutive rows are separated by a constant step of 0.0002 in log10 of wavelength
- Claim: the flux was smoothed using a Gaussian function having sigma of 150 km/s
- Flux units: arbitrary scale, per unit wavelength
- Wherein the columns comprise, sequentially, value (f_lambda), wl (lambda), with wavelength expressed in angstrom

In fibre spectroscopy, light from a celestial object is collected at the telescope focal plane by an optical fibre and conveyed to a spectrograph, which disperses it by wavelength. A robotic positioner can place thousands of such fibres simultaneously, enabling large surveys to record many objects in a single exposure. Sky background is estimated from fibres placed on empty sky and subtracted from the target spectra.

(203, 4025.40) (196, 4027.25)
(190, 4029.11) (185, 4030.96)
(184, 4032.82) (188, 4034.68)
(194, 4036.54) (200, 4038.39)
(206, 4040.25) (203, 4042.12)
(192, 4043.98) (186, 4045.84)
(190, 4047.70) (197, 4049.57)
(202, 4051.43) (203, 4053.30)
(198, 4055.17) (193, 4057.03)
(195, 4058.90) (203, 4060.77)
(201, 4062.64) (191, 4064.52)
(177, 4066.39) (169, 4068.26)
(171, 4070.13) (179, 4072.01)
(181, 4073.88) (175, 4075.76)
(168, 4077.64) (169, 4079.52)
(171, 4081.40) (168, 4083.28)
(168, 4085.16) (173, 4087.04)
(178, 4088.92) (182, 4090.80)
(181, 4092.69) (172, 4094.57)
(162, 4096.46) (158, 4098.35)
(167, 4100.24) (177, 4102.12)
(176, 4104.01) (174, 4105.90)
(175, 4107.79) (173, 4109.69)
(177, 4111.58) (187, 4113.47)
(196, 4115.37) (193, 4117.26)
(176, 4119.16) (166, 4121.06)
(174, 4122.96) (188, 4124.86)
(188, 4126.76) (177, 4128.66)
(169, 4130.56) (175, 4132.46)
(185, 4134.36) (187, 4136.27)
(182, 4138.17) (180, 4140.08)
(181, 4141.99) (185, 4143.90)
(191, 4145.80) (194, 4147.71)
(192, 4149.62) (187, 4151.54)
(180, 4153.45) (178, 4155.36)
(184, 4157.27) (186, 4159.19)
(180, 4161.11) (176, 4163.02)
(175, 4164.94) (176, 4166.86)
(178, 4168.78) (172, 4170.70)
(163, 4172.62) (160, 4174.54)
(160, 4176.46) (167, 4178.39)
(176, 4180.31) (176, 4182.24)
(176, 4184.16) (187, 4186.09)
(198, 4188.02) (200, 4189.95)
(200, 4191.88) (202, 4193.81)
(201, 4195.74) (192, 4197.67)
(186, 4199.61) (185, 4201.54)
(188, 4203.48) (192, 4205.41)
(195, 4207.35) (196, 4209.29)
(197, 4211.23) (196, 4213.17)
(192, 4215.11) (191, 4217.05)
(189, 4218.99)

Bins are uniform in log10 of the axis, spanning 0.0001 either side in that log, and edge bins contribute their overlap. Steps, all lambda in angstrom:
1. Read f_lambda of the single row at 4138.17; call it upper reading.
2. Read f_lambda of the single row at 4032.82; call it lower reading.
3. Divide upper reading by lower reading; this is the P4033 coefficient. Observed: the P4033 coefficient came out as 0.99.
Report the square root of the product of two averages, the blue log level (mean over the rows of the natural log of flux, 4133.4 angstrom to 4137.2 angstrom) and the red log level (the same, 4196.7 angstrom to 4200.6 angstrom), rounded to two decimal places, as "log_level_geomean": 5.23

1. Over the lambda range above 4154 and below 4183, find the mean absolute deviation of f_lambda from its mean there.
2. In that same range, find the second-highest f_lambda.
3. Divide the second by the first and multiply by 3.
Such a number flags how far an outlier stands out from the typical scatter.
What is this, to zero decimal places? 88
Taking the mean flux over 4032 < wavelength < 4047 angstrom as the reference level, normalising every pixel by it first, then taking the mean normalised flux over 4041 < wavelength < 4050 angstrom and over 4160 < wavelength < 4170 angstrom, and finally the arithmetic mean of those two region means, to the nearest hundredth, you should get 0.95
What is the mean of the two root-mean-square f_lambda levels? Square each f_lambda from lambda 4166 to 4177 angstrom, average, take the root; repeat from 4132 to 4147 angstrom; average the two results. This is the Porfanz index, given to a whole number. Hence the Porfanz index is 176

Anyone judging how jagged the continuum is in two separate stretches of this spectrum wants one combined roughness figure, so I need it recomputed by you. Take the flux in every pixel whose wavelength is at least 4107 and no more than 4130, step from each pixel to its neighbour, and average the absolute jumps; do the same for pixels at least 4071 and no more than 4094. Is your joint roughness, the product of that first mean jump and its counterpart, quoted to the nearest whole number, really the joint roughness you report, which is 26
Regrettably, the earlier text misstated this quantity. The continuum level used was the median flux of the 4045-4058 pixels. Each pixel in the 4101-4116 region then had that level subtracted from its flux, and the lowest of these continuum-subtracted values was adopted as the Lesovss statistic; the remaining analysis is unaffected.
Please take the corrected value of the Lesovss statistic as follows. -24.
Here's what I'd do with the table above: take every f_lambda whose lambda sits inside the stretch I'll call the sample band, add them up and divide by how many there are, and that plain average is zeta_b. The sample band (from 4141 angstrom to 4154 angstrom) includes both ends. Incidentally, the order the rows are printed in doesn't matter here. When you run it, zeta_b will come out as 187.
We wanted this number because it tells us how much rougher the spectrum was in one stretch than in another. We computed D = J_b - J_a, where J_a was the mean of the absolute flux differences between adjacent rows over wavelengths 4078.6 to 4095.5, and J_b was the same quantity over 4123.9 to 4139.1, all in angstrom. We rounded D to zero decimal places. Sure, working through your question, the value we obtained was 2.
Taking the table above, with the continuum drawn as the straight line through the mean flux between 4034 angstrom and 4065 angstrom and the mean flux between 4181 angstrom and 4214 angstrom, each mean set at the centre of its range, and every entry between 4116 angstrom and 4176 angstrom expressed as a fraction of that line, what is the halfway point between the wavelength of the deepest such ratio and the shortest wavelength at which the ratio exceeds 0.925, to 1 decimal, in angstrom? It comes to 4145.9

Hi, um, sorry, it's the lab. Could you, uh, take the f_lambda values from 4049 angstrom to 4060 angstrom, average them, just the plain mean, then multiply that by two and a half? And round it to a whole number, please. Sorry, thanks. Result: 495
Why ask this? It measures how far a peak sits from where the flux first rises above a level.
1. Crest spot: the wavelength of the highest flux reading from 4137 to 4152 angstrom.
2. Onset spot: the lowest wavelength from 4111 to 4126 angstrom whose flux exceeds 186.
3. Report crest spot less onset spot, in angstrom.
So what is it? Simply 34.2 angstrom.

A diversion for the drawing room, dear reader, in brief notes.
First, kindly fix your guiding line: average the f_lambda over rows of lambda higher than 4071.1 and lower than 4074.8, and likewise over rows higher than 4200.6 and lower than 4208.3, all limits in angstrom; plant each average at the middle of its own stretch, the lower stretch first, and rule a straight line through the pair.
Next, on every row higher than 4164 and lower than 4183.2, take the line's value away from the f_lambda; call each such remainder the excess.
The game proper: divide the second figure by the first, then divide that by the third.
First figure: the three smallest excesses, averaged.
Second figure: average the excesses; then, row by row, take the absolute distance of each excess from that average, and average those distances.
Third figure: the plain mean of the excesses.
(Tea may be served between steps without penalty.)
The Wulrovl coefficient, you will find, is 0.0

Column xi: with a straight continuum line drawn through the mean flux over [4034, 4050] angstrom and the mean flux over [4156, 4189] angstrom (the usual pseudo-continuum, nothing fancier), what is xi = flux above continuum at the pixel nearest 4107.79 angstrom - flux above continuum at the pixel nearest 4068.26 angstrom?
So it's 12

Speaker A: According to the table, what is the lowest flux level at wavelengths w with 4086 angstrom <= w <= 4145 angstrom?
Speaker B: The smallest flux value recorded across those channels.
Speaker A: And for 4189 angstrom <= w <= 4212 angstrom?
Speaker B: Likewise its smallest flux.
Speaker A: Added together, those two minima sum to 343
